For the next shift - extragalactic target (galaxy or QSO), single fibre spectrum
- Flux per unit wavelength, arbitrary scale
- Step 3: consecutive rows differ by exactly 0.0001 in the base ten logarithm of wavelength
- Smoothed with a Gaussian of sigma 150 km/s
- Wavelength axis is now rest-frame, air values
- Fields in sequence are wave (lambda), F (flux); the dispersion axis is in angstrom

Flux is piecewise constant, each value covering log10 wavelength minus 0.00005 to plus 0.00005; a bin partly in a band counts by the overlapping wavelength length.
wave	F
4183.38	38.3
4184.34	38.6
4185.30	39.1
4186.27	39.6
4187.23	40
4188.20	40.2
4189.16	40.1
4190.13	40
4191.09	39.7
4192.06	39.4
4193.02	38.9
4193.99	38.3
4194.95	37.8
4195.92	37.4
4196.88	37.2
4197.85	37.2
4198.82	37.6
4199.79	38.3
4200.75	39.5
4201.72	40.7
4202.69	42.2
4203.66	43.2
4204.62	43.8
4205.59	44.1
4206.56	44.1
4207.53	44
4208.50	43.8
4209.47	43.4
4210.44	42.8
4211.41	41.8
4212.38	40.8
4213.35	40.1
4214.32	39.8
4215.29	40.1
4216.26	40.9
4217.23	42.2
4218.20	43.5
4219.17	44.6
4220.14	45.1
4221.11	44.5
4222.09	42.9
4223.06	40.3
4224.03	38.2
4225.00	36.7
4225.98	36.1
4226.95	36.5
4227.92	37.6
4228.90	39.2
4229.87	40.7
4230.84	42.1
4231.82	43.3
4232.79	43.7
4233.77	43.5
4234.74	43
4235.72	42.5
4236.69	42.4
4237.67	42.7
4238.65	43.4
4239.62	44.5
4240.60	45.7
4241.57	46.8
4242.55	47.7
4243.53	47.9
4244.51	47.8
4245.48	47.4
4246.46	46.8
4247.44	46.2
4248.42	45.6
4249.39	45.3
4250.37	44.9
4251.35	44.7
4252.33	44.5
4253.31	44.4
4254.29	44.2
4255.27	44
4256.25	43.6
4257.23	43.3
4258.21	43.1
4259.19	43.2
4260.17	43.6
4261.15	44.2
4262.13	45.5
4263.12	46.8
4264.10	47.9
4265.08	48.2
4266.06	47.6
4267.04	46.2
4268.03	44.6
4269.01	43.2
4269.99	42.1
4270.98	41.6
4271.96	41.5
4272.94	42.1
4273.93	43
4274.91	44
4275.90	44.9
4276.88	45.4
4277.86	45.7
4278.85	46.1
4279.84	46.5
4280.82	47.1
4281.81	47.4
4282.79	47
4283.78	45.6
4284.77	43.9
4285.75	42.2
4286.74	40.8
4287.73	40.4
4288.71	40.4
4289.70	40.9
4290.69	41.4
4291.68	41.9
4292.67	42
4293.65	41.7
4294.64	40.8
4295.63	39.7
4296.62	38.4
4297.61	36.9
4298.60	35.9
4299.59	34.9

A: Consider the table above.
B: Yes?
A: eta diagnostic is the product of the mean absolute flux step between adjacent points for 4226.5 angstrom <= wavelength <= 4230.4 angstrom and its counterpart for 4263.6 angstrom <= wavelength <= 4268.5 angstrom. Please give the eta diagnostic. 1.4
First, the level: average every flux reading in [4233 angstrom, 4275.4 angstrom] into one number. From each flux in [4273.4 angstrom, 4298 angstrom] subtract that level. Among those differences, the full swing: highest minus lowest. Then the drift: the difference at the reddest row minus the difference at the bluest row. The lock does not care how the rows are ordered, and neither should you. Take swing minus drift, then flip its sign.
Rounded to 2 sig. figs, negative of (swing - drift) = -17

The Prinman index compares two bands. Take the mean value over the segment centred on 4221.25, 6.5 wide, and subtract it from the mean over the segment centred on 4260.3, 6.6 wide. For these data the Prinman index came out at 1.5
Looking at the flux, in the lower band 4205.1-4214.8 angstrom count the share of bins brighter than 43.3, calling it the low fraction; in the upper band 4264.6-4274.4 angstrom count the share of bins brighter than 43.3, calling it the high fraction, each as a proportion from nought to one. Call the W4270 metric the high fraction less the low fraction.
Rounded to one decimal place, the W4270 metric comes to -0.1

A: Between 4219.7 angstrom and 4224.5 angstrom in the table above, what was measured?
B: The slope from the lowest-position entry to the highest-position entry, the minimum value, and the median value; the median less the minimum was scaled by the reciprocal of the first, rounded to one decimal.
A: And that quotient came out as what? -2.6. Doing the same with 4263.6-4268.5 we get -3.6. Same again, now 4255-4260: -1.0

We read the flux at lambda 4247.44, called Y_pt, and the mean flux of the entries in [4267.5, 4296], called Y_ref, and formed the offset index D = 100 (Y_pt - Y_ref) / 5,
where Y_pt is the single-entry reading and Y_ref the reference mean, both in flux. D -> 59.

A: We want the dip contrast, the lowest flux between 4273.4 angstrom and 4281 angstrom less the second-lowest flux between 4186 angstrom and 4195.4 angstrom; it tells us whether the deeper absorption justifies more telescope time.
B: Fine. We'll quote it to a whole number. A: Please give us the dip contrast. 5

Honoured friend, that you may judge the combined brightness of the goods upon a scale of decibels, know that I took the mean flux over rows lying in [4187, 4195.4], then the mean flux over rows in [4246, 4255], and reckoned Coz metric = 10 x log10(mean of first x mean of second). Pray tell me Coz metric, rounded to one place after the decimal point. 32.5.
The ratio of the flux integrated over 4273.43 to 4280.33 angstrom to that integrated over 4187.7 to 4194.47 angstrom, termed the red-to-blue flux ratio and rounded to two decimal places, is 1.16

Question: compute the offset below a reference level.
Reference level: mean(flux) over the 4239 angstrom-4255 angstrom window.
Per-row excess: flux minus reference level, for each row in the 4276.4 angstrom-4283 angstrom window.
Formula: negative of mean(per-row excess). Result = -1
